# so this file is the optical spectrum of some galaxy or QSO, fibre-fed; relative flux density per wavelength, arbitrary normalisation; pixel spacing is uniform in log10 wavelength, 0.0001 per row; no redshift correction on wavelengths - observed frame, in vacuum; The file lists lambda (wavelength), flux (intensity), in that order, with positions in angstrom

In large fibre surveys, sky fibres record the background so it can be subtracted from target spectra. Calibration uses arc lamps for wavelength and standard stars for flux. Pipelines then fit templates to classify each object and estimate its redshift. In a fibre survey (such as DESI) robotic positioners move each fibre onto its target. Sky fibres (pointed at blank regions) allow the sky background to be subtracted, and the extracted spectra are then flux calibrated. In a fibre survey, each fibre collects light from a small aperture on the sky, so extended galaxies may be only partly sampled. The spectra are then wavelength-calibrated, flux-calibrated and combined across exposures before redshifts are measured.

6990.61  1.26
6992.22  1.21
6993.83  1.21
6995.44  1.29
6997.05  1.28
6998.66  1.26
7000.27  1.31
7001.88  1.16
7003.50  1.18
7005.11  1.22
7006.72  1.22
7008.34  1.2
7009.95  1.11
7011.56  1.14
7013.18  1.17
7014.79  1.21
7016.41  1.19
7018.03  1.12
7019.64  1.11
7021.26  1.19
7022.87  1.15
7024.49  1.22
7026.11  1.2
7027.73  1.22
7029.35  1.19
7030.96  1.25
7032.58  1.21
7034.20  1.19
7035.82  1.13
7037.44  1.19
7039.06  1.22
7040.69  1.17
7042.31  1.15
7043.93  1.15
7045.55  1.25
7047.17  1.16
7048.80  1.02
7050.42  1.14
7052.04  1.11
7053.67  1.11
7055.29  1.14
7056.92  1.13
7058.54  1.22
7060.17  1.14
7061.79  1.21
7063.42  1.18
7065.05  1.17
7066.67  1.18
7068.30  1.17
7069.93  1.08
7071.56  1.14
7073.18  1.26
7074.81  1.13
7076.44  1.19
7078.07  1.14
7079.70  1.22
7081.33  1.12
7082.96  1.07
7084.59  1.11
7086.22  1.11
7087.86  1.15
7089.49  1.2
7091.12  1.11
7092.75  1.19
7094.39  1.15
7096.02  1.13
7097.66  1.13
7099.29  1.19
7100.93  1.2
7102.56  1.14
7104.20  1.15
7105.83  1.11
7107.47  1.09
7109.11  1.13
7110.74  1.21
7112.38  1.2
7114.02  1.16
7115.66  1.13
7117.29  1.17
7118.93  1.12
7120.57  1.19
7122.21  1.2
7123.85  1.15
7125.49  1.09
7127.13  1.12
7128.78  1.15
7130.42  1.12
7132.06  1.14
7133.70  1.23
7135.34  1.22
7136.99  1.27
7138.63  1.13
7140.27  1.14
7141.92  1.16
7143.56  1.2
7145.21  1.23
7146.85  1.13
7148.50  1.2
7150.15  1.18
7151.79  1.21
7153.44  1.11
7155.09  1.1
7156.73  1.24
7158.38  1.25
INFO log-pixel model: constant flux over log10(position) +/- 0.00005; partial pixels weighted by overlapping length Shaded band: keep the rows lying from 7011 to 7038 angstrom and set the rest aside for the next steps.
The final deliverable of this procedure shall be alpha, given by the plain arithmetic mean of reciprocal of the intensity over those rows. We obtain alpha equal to 0.847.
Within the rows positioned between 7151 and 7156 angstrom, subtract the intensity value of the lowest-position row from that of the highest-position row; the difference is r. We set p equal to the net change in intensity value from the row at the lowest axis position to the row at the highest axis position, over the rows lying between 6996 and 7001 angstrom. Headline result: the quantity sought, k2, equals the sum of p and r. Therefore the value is -0.08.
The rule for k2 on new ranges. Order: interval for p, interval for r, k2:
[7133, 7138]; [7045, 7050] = -0.19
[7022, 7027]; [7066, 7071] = -0.05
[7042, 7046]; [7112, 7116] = 0.03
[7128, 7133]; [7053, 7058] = 0.01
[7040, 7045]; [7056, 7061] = -0.01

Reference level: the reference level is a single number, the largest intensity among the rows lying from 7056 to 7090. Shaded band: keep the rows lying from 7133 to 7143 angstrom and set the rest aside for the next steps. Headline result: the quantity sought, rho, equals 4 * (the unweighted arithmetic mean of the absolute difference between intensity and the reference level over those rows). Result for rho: 0.29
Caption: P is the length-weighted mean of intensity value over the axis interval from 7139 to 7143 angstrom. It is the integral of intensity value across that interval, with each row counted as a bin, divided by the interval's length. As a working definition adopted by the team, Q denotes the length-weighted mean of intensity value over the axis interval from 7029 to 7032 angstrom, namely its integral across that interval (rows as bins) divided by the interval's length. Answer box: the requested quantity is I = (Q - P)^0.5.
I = 0.27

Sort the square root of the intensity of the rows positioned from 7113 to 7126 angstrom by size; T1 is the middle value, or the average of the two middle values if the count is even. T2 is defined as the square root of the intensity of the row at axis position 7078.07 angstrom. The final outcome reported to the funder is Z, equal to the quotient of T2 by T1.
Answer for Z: 0.99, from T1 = 1.075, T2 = 1.07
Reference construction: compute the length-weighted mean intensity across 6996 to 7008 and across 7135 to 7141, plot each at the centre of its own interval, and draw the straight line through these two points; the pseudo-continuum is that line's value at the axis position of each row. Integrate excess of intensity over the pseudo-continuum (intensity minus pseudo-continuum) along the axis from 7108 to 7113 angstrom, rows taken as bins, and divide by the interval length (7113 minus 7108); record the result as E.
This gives -0.023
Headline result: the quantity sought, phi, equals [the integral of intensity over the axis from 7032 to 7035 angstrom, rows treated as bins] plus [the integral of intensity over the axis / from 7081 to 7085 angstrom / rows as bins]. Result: 8.0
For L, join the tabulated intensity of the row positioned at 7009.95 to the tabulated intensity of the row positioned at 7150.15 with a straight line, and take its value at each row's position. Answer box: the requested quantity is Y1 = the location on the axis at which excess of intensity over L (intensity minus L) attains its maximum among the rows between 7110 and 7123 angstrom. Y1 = 7110.74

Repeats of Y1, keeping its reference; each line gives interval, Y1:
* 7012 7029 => 7024.49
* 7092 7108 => 7100.93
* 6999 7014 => 7000.27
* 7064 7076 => 7073.18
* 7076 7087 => 7079.70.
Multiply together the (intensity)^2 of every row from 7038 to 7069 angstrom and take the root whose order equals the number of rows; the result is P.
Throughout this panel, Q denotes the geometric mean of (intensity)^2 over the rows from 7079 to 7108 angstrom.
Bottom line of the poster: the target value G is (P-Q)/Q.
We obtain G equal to 0.028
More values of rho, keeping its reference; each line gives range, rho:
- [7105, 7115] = 0.44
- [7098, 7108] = 0.45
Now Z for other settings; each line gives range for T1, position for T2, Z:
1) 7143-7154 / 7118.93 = 0.97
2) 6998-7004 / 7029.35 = 0.99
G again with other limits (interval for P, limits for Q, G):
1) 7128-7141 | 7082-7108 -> 0.063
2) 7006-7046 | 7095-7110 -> 0.073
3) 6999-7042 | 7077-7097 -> 0.081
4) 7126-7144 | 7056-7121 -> 0.026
